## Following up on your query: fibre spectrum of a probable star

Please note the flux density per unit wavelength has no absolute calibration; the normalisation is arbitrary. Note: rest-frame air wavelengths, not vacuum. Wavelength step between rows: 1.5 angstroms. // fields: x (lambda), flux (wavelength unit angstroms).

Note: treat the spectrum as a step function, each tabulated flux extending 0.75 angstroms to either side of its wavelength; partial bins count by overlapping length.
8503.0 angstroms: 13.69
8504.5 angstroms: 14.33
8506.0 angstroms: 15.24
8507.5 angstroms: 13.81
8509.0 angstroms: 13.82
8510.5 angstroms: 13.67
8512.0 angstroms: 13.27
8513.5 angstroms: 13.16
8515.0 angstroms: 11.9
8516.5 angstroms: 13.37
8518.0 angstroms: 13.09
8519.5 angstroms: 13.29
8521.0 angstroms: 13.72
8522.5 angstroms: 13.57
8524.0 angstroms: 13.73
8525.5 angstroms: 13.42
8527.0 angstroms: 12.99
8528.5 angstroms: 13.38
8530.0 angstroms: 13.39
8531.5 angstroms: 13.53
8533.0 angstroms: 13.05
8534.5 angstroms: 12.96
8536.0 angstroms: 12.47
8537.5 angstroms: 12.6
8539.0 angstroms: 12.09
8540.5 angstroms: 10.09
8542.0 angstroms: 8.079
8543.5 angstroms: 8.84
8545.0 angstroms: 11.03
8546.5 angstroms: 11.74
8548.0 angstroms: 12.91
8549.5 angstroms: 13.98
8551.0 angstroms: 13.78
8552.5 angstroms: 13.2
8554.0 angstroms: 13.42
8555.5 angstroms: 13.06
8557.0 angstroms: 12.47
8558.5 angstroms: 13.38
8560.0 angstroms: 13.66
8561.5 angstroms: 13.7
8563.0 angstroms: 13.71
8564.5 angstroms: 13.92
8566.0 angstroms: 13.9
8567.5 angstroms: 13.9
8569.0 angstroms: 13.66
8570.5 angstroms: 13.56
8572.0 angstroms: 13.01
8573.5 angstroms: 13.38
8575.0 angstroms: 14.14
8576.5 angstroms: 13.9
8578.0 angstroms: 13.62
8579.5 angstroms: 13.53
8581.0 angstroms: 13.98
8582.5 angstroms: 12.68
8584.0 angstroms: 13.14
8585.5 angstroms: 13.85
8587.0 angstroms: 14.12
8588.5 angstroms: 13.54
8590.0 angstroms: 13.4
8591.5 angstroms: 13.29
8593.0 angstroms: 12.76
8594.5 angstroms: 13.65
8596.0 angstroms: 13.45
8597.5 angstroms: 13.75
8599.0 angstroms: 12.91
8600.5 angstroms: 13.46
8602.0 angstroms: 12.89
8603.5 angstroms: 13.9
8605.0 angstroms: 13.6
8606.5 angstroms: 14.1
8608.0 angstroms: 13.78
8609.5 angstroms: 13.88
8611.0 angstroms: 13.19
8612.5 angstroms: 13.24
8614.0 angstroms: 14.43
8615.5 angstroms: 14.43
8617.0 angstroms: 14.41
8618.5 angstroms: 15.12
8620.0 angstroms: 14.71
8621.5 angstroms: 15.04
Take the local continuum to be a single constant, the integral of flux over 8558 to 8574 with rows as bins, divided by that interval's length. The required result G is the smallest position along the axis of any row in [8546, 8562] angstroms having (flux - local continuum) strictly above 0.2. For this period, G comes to 8549.5 angstroms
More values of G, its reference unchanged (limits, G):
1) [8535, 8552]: 8549.5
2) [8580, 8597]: 8581.0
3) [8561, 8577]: 8564.5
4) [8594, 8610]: 8603.5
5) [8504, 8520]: 8504.5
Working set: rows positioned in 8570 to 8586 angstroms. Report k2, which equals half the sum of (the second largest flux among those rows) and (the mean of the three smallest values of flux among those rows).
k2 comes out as 13.5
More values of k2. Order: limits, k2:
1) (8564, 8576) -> 13.6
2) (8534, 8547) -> 10.8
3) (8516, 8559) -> 11.4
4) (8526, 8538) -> 13.0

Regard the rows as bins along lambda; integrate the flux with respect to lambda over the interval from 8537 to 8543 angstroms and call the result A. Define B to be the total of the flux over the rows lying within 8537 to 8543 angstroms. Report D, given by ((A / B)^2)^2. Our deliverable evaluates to 4.77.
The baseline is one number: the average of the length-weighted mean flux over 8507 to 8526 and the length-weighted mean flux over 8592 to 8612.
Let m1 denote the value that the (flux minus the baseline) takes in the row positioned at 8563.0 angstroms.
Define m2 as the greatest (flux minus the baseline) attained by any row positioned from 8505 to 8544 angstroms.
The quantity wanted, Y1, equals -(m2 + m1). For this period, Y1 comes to -2.1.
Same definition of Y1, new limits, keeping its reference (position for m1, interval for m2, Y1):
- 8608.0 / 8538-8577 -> -1.1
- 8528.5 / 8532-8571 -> -0.5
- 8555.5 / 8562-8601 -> -0.4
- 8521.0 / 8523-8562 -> -0.9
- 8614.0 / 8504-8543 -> -2.8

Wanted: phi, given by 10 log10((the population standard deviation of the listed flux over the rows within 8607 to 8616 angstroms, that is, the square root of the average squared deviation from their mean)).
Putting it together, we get -3.0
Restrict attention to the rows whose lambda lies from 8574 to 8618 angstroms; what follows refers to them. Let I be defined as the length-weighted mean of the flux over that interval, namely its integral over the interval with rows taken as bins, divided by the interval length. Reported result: 13.6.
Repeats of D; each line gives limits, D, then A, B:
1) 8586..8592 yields 5.10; 82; 54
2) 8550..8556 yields 5.12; 80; 53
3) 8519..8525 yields 5.07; 81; 54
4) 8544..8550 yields 4.72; 73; 50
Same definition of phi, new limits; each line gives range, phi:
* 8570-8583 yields -3.6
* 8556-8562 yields -3.0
